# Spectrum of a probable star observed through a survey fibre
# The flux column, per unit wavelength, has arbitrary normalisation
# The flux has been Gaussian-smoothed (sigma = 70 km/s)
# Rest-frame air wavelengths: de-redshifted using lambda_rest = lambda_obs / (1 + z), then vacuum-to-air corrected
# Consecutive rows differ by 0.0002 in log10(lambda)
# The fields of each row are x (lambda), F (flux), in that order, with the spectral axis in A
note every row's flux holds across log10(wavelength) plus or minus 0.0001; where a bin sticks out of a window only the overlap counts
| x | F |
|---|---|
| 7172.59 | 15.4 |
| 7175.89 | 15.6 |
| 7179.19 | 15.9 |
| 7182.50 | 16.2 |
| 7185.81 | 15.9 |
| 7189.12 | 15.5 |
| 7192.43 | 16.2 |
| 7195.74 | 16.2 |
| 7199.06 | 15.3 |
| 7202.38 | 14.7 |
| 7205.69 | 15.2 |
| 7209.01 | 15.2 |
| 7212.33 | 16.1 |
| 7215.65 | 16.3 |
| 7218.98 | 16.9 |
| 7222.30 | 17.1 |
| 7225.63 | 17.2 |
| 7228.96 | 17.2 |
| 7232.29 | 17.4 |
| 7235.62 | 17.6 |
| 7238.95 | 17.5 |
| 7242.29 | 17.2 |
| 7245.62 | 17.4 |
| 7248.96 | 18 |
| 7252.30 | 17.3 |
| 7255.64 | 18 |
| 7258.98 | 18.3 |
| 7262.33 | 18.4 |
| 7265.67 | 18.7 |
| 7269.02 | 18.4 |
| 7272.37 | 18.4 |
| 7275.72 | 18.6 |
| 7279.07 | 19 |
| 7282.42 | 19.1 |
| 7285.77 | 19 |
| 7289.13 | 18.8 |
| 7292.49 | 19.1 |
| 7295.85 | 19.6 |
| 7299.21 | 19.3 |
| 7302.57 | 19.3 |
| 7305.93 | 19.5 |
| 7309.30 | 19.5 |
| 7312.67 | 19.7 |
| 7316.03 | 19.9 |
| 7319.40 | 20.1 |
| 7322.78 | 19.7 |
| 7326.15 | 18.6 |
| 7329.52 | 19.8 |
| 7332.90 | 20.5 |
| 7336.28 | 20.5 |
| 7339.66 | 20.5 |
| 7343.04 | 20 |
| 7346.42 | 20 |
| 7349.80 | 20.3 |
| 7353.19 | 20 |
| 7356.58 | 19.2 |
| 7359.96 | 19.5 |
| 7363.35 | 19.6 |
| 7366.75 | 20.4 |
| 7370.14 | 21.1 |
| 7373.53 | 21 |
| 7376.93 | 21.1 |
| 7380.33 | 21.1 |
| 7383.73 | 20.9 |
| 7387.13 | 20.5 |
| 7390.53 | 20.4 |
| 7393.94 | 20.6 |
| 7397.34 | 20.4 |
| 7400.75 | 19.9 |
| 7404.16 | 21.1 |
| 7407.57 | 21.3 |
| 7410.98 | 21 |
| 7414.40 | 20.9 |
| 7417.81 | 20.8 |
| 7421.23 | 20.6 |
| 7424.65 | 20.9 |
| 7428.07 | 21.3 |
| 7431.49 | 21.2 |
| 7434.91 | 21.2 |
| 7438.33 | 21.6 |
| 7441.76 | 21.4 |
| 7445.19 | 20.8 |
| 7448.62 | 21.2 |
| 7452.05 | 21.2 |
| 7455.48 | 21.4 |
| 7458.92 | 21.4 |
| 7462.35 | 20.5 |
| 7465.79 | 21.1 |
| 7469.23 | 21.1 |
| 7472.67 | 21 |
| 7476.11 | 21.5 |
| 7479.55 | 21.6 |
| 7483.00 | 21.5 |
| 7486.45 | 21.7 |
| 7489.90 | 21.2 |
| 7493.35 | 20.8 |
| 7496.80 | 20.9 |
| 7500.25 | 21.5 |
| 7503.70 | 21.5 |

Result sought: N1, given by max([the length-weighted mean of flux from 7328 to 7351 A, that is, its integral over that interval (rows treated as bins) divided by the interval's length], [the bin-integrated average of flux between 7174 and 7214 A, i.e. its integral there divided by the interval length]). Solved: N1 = 20.2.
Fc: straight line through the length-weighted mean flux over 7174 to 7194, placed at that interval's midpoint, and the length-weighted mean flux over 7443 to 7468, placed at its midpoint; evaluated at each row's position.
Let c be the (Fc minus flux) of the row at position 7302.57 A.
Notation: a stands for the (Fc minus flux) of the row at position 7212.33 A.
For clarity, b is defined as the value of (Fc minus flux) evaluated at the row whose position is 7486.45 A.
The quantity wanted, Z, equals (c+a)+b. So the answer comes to -0.8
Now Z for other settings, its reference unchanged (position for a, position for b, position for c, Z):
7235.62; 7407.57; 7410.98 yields -2.6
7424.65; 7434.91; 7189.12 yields -0.4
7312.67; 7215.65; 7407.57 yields -2.3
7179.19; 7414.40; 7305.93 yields -2.0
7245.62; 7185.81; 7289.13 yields -1.2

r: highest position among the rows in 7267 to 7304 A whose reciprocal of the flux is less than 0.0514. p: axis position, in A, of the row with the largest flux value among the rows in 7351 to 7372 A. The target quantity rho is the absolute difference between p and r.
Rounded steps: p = 7370.14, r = 7295.85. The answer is 74.3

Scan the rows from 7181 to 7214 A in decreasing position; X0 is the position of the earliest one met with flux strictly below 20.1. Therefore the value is 7212.33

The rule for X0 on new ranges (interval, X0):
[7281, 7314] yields 7312.67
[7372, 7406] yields 7400.75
